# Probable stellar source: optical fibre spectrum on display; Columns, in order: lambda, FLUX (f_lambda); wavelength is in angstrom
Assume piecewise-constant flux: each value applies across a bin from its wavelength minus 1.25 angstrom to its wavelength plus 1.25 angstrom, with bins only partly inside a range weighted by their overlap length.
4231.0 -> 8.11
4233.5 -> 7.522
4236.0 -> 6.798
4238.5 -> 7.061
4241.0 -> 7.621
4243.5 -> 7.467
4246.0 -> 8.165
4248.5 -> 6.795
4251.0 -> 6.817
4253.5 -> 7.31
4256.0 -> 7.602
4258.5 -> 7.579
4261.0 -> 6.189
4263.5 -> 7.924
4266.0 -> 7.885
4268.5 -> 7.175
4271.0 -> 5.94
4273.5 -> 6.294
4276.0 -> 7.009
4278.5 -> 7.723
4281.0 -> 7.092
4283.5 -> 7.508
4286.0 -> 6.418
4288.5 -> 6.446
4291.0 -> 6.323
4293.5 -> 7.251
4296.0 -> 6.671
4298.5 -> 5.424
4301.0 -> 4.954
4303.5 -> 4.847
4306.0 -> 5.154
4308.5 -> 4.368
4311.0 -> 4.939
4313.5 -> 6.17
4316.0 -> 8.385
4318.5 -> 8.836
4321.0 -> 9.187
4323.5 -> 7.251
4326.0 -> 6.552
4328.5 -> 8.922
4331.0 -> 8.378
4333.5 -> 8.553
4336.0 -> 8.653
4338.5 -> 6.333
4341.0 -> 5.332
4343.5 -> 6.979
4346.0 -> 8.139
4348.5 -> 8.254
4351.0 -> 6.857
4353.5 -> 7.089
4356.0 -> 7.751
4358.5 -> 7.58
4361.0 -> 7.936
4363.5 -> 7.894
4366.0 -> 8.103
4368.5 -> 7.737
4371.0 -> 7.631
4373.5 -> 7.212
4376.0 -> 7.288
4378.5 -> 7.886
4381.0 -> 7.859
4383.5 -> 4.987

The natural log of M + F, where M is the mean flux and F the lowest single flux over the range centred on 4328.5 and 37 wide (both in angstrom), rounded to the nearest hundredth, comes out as 2.52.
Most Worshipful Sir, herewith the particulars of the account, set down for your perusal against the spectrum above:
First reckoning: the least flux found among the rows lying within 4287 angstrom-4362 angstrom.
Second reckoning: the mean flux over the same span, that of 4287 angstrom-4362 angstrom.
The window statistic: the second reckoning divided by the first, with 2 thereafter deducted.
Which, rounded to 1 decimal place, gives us -0.4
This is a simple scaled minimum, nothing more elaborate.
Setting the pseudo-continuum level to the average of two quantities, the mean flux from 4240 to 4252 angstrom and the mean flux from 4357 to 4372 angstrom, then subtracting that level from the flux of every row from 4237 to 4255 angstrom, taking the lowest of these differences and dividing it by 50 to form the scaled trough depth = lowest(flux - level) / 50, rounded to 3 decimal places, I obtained -0.016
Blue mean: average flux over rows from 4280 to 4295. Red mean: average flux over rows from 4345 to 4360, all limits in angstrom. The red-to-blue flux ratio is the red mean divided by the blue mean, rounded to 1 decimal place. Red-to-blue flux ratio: 1.1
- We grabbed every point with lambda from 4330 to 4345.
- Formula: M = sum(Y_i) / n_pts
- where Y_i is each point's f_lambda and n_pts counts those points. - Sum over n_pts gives 7.4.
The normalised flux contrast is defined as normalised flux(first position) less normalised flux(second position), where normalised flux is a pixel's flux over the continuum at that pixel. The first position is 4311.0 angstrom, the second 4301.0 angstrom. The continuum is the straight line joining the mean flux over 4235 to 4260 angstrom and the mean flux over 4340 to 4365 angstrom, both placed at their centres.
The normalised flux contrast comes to 0.00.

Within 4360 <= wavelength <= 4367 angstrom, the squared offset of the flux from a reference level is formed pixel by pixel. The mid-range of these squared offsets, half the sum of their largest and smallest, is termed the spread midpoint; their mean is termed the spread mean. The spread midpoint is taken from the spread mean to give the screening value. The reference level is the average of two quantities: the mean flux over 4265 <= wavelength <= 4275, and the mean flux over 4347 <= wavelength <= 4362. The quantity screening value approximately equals -0.04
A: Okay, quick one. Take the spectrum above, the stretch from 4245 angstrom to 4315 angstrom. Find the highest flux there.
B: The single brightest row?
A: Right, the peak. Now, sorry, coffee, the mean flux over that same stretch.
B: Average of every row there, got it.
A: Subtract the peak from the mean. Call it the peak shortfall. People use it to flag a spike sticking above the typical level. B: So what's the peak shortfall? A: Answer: -1.59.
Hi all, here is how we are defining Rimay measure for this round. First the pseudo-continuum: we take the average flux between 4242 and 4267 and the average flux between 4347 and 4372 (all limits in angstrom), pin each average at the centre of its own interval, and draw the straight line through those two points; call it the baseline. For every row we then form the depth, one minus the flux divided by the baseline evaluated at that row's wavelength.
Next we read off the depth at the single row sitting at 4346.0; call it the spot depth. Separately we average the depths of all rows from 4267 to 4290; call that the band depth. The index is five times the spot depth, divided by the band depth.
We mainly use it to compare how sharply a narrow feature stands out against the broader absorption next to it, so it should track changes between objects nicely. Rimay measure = -4.0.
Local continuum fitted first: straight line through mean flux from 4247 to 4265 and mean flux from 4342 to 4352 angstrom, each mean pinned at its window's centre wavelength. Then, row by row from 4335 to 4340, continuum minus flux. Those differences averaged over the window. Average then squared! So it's 0.0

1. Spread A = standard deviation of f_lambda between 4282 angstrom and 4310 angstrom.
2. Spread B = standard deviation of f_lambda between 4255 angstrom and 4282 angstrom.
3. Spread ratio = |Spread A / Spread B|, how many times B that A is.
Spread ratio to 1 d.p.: 1.5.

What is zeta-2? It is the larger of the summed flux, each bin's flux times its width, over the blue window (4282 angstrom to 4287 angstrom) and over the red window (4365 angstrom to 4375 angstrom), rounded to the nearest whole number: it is 77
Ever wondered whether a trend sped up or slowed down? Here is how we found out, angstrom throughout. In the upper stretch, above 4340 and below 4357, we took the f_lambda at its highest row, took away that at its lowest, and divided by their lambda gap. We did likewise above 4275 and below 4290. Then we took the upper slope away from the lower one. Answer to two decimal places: -0.21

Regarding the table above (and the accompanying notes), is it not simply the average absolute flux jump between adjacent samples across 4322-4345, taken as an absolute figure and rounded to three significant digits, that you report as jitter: 1.11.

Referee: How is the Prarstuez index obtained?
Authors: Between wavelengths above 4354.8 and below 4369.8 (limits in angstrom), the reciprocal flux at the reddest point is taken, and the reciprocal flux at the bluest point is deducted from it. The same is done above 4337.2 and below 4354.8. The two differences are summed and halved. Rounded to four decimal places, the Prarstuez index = -0.0083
